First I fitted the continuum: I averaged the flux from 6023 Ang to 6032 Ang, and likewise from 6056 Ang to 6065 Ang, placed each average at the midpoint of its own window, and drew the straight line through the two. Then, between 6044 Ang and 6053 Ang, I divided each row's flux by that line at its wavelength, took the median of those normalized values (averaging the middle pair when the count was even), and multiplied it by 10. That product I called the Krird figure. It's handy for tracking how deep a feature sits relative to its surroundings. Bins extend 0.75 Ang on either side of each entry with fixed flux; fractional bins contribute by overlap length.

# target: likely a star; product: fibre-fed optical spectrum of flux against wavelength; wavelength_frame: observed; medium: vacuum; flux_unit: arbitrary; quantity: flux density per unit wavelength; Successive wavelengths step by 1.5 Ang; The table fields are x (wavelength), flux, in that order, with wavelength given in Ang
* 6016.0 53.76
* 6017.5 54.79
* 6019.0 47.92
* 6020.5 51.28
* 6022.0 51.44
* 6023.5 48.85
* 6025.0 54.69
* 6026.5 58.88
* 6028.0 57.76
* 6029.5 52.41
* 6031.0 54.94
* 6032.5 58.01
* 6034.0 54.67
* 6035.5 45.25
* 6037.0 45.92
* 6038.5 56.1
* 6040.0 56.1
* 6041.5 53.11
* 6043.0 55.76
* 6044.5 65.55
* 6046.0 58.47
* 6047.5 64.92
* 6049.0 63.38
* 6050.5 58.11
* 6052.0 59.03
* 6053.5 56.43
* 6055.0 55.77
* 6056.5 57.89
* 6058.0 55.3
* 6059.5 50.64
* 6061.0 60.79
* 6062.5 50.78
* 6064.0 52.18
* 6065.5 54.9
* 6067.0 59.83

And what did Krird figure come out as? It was 11.2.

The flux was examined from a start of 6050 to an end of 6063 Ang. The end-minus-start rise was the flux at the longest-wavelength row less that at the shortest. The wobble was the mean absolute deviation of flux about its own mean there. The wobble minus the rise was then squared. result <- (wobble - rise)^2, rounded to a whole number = 99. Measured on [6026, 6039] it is 45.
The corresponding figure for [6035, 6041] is 31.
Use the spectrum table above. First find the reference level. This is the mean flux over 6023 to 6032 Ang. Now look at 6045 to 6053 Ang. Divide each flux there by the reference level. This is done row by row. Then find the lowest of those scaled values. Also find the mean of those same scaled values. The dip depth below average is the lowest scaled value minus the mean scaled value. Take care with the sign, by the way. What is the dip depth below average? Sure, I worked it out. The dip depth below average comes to -0.049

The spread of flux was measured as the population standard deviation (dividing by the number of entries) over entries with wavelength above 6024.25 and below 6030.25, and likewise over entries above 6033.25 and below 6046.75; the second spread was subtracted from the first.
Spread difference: -3.28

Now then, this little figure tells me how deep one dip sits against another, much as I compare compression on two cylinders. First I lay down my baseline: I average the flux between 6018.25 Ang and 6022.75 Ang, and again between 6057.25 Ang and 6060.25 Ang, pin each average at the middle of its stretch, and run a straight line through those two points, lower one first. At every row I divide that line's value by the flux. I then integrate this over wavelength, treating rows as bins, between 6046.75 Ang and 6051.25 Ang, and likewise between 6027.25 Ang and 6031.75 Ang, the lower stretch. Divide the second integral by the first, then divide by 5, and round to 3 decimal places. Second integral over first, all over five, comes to 0.220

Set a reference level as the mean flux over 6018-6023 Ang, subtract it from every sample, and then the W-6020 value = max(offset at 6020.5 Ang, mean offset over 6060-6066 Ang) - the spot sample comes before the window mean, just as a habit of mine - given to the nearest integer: 4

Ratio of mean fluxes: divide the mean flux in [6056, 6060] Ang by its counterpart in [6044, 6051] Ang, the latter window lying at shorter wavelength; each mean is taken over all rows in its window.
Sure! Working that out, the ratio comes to 0.88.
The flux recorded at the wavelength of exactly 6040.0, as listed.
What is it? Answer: 56.1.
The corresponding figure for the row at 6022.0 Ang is 51.44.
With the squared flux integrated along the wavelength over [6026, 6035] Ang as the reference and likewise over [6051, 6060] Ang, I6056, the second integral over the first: 1.0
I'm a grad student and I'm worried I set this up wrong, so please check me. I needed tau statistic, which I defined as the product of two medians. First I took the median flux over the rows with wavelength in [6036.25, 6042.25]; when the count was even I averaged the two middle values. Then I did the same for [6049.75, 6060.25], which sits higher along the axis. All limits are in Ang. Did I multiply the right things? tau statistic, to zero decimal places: 3081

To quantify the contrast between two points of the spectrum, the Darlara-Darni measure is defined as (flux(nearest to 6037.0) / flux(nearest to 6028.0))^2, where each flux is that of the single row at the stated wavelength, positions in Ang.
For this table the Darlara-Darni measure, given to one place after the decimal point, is 0.6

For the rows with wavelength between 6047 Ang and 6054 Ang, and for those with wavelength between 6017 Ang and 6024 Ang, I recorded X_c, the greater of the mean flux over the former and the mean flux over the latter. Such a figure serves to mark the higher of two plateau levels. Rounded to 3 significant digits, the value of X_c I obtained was 60.4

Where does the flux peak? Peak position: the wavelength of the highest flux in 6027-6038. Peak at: 6032.5 Ang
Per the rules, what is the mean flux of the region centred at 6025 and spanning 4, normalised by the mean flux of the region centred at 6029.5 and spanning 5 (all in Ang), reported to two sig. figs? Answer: 0.98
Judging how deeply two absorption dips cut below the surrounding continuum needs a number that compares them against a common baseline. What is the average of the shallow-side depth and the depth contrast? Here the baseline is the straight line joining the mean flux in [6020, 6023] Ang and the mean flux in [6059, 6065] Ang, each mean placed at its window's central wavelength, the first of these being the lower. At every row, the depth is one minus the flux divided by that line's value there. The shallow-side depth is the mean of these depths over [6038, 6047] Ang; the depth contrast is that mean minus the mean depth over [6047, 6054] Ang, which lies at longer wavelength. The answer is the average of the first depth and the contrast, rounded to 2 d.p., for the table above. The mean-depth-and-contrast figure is -0.03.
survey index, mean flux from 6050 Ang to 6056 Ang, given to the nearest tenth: 57.3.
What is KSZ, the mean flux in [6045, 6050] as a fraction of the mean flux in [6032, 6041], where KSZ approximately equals 1.18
